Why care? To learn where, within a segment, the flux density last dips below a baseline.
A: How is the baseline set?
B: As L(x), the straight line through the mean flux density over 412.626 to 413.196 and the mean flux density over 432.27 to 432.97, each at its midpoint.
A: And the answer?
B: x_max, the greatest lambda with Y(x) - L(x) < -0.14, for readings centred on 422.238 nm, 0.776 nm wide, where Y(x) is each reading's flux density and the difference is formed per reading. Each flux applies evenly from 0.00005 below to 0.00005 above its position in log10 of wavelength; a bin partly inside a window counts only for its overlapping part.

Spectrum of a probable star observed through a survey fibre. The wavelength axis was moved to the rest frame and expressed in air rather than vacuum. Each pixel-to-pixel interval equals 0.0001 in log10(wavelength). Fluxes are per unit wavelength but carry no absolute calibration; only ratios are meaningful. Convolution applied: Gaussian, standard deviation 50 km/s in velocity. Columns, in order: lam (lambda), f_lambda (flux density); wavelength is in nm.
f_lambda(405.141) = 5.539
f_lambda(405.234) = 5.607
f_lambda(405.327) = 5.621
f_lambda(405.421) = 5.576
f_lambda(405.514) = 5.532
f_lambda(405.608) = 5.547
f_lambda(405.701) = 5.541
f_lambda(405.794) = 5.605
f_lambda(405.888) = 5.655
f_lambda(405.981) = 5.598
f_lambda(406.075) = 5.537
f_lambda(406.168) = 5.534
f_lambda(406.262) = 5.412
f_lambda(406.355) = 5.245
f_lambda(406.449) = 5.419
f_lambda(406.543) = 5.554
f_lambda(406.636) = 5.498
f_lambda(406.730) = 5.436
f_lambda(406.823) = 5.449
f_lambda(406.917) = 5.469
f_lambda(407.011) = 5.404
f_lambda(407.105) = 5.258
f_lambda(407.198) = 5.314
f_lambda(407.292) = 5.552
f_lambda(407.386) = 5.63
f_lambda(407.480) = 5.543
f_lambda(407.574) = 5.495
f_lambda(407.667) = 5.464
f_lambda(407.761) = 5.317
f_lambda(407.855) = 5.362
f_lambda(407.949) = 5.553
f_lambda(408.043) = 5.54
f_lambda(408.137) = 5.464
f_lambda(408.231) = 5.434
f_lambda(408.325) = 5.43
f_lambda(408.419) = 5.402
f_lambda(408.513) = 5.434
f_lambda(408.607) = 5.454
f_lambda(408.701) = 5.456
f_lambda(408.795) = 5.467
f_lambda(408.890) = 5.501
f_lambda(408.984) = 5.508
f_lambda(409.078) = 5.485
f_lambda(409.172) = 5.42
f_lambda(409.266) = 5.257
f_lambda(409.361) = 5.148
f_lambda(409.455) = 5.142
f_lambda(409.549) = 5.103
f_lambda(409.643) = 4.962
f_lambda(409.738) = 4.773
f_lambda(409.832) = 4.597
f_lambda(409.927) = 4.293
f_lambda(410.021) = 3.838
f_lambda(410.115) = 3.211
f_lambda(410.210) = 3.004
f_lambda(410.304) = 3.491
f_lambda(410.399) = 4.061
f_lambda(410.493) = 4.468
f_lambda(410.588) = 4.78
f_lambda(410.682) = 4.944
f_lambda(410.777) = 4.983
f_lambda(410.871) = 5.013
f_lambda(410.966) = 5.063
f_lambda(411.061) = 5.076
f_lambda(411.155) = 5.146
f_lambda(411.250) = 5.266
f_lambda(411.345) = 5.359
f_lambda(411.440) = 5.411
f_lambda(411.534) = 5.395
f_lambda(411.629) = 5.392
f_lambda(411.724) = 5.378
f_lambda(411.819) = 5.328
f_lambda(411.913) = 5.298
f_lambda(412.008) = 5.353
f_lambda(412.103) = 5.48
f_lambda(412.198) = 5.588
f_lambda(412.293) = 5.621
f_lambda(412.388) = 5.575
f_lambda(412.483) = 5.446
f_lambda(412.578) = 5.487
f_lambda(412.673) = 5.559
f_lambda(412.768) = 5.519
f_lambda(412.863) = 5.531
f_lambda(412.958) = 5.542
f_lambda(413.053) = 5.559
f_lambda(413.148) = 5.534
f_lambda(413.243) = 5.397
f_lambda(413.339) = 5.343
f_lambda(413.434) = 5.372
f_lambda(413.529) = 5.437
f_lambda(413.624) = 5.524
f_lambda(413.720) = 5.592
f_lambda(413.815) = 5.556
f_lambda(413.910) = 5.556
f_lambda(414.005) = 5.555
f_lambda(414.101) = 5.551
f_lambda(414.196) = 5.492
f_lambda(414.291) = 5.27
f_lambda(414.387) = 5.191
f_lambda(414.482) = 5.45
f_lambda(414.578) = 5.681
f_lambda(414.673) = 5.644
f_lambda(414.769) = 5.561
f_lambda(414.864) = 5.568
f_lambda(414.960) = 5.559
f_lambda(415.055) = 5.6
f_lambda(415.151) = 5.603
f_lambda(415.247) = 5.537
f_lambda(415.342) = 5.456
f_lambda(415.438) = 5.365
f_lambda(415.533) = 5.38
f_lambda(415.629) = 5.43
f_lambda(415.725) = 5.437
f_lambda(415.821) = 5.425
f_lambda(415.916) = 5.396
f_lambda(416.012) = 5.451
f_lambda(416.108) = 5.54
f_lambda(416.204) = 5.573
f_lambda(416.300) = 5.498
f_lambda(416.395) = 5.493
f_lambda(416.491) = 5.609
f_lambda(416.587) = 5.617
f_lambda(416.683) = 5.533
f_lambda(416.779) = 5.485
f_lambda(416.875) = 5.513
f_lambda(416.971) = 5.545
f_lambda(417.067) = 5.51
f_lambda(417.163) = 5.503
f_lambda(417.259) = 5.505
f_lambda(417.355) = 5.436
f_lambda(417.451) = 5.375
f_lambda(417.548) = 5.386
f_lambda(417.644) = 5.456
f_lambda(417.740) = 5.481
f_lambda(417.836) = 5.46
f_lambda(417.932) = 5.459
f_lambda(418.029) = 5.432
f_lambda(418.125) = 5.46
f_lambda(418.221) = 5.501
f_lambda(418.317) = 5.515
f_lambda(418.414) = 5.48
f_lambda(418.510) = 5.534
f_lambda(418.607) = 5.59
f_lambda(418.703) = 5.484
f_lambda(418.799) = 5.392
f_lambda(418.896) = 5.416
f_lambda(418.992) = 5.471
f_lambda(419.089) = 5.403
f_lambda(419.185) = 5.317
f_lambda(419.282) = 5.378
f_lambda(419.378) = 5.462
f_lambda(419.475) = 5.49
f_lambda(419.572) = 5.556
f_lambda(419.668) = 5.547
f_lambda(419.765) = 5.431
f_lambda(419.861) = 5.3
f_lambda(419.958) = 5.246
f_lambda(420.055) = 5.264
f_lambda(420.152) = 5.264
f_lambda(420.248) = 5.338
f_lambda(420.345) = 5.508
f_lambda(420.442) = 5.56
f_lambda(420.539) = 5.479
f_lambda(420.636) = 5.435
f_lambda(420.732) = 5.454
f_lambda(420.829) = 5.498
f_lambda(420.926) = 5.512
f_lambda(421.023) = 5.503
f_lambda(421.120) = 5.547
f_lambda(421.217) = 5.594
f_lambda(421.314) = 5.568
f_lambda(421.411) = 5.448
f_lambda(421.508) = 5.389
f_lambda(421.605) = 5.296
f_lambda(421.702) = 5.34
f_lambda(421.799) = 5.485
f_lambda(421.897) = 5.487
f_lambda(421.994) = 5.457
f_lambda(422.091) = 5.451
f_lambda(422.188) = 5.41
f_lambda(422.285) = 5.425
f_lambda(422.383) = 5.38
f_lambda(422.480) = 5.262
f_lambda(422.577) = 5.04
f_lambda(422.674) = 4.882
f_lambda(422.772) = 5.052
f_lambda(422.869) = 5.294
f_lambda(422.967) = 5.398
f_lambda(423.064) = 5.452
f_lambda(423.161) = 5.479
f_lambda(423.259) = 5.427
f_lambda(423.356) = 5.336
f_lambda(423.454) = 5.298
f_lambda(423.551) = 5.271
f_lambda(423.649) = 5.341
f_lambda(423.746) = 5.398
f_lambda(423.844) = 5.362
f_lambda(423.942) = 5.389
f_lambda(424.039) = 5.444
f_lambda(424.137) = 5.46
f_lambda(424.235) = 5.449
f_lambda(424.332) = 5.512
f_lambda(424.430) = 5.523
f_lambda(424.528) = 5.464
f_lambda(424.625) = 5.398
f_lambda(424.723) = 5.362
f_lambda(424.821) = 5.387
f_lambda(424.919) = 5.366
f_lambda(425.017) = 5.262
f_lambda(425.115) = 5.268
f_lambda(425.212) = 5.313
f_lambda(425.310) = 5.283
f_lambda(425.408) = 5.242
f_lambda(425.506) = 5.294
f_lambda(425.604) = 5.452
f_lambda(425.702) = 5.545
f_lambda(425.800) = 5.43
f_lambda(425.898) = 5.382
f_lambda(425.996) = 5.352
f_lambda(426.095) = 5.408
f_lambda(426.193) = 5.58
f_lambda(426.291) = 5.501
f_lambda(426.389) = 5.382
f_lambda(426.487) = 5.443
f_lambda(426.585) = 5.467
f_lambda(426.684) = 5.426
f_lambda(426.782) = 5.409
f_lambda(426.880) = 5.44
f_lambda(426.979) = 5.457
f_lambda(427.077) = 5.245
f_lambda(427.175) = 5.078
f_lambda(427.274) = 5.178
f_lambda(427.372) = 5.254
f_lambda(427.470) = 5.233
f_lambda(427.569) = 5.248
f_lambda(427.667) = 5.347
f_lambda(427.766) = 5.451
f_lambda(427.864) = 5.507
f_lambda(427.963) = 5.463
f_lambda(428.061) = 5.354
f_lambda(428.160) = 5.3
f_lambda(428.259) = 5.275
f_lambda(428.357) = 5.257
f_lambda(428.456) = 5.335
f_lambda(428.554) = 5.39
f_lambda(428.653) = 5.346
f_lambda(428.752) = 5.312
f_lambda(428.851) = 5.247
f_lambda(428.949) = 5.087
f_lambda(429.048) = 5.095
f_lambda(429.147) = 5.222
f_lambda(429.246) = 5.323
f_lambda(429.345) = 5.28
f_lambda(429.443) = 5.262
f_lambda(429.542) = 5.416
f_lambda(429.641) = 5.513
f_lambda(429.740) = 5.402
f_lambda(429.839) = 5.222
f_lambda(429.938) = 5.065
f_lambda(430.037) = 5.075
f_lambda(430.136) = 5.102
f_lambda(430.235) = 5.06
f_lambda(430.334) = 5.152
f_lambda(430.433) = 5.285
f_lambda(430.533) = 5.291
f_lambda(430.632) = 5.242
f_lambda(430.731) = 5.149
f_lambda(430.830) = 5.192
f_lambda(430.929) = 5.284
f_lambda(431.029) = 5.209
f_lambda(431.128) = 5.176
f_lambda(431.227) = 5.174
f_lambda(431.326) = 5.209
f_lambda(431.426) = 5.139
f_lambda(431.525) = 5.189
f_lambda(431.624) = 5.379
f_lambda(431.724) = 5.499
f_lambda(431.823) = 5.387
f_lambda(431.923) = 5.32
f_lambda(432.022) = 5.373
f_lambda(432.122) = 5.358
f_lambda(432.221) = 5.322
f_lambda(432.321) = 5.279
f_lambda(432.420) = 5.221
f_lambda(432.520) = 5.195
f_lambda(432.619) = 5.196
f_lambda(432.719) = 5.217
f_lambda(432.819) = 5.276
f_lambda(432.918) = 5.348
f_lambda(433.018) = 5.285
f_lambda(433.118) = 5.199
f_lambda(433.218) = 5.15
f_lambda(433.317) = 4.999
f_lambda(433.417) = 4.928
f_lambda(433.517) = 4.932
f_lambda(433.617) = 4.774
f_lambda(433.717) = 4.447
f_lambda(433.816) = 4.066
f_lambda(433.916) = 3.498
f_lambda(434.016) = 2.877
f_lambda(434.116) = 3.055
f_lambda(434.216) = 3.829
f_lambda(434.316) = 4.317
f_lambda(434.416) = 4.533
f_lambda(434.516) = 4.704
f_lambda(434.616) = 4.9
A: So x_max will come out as 422.577 nm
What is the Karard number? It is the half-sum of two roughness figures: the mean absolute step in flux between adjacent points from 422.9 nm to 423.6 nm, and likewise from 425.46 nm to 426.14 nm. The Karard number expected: 0.066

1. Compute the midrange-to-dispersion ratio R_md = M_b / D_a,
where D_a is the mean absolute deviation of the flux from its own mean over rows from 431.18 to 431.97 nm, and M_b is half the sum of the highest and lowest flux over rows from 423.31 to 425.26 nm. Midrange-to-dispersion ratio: 49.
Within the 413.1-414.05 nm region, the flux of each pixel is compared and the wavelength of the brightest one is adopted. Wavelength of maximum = 413.720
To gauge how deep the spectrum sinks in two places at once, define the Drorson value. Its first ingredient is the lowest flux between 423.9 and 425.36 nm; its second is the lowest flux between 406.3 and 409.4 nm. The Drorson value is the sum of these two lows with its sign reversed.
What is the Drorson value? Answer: -10.41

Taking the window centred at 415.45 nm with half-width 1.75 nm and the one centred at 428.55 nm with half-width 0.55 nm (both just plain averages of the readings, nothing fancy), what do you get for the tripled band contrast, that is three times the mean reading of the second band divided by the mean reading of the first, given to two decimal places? 2.87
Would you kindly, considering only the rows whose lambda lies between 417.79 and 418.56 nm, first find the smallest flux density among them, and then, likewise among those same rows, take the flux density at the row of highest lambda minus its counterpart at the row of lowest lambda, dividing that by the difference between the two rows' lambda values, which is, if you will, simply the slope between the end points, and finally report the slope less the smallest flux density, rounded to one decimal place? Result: -5.3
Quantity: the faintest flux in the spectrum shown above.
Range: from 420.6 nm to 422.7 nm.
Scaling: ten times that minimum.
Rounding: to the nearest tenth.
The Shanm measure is 48.8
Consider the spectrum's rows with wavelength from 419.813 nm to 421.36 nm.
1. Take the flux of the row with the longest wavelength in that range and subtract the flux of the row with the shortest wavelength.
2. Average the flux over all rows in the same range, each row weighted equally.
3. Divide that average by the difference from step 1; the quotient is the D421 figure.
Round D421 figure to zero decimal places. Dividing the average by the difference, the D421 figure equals 20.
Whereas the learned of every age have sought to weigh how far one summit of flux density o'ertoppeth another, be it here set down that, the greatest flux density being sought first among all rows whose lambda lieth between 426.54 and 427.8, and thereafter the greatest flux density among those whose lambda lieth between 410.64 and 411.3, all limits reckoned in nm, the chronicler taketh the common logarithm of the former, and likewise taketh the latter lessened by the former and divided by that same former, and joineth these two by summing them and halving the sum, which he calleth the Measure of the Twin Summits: 0.350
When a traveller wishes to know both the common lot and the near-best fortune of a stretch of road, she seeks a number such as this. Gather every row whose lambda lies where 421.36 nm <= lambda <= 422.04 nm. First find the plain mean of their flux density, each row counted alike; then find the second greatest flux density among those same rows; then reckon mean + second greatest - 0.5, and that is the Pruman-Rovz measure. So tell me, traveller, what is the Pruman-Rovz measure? 10.4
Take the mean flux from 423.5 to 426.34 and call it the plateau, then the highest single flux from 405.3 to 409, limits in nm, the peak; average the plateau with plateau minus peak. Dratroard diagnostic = 2.57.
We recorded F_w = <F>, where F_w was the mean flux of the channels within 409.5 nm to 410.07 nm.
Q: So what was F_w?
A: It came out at 4.6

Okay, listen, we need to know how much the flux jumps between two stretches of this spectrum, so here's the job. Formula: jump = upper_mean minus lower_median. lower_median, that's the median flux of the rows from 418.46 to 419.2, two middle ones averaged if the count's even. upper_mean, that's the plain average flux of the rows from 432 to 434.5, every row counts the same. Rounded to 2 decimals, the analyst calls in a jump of -0.70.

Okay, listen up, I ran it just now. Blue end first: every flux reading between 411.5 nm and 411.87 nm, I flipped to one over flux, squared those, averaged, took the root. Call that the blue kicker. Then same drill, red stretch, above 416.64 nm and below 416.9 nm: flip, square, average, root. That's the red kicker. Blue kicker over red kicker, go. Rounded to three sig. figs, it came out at 1.03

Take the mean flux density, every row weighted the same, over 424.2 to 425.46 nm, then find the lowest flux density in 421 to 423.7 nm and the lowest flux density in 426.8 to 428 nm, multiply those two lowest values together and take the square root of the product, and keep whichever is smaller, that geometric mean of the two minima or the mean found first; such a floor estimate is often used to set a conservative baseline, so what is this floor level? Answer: 4.98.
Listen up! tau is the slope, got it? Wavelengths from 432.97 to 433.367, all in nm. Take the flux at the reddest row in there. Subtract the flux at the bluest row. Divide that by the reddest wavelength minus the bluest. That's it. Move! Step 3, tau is -1.0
